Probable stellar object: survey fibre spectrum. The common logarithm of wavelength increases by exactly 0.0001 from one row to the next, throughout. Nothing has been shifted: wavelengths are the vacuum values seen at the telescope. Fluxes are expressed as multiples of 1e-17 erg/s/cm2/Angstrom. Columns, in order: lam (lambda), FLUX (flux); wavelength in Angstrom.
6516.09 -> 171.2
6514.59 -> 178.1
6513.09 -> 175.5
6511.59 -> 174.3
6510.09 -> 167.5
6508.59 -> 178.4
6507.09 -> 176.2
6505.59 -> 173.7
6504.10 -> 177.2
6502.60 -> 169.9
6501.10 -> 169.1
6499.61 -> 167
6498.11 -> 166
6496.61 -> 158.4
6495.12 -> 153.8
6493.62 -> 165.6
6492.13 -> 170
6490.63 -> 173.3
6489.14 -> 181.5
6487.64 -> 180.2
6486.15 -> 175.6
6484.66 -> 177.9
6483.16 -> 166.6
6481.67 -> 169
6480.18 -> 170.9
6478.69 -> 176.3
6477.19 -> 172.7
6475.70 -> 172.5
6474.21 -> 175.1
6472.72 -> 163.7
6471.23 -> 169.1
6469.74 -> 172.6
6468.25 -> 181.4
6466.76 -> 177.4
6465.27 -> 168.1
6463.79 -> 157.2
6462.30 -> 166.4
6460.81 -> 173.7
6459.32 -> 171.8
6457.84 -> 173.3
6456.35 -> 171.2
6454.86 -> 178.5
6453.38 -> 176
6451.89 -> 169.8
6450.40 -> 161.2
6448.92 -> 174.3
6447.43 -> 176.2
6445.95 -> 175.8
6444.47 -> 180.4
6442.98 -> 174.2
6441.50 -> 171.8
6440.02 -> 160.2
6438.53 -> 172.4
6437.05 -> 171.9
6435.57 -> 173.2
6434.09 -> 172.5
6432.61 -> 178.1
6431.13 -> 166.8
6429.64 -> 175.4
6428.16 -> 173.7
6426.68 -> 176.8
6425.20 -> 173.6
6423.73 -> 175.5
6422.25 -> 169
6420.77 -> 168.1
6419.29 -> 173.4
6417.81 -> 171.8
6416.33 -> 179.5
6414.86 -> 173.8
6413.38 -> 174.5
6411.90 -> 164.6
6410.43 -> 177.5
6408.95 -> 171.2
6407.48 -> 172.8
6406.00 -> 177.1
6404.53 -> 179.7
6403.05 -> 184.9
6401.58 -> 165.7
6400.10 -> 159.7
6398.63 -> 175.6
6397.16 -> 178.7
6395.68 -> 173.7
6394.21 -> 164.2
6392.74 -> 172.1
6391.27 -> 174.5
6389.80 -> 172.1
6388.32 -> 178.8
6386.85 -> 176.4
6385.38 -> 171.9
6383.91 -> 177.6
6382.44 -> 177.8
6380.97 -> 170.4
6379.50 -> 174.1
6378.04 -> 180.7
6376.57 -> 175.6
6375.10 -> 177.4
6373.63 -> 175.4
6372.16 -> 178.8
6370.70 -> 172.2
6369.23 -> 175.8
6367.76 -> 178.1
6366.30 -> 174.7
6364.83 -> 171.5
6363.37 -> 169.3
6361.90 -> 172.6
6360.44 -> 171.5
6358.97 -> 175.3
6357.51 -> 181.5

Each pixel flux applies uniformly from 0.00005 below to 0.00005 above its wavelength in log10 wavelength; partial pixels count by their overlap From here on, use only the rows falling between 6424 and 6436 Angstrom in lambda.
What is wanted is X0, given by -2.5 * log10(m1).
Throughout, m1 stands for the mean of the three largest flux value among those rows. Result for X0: -5.62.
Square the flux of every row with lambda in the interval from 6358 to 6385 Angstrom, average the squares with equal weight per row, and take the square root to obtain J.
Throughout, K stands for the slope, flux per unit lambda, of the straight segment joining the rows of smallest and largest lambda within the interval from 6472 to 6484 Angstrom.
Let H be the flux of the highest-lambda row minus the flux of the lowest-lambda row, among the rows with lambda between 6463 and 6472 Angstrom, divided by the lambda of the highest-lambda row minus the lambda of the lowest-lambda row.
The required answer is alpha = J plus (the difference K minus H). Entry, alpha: 174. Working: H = 1.6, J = 175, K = 0.3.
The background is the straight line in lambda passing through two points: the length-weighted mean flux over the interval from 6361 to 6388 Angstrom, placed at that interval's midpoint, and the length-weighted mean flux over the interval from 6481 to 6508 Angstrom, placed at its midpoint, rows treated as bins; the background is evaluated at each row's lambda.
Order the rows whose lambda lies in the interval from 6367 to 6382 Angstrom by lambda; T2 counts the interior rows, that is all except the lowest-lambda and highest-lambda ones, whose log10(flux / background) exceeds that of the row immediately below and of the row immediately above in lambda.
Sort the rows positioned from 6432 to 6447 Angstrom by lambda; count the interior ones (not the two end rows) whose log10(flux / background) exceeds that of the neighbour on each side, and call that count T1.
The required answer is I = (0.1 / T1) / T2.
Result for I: 0.011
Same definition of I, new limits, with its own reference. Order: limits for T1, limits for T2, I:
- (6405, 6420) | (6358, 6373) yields 0.017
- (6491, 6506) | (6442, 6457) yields 0.033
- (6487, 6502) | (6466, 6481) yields 0.033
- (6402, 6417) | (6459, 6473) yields 0.025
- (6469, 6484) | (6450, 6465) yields 0.017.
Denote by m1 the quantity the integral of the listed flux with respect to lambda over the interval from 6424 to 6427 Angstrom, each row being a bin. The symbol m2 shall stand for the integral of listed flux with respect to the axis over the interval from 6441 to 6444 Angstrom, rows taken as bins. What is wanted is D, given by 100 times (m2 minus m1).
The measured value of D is -583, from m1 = 526.6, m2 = 521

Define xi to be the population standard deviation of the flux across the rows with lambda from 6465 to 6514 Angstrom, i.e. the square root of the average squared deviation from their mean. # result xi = 6.1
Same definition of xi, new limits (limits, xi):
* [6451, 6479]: 5.4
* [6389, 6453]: 5.3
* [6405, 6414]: 4.3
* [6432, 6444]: 4.8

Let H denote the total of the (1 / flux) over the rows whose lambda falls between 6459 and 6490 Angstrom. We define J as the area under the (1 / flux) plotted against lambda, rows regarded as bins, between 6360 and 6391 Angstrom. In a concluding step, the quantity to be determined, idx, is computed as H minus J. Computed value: -0.0553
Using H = 0.122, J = 0.177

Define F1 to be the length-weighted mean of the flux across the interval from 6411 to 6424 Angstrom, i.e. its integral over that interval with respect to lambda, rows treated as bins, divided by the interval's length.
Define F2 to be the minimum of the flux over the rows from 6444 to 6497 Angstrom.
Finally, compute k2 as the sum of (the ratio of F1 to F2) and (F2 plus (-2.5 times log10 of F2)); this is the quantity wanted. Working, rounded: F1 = 172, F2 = 153.8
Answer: 149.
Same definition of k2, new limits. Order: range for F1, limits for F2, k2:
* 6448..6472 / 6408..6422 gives 160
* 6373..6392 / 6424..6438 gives 162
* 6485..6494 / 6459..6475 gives 153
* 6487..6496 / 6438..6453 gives 156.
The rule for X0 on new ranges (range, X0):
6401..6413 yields -5.64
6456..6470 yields -5.62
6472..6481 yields -5.61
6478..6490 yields -5.64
